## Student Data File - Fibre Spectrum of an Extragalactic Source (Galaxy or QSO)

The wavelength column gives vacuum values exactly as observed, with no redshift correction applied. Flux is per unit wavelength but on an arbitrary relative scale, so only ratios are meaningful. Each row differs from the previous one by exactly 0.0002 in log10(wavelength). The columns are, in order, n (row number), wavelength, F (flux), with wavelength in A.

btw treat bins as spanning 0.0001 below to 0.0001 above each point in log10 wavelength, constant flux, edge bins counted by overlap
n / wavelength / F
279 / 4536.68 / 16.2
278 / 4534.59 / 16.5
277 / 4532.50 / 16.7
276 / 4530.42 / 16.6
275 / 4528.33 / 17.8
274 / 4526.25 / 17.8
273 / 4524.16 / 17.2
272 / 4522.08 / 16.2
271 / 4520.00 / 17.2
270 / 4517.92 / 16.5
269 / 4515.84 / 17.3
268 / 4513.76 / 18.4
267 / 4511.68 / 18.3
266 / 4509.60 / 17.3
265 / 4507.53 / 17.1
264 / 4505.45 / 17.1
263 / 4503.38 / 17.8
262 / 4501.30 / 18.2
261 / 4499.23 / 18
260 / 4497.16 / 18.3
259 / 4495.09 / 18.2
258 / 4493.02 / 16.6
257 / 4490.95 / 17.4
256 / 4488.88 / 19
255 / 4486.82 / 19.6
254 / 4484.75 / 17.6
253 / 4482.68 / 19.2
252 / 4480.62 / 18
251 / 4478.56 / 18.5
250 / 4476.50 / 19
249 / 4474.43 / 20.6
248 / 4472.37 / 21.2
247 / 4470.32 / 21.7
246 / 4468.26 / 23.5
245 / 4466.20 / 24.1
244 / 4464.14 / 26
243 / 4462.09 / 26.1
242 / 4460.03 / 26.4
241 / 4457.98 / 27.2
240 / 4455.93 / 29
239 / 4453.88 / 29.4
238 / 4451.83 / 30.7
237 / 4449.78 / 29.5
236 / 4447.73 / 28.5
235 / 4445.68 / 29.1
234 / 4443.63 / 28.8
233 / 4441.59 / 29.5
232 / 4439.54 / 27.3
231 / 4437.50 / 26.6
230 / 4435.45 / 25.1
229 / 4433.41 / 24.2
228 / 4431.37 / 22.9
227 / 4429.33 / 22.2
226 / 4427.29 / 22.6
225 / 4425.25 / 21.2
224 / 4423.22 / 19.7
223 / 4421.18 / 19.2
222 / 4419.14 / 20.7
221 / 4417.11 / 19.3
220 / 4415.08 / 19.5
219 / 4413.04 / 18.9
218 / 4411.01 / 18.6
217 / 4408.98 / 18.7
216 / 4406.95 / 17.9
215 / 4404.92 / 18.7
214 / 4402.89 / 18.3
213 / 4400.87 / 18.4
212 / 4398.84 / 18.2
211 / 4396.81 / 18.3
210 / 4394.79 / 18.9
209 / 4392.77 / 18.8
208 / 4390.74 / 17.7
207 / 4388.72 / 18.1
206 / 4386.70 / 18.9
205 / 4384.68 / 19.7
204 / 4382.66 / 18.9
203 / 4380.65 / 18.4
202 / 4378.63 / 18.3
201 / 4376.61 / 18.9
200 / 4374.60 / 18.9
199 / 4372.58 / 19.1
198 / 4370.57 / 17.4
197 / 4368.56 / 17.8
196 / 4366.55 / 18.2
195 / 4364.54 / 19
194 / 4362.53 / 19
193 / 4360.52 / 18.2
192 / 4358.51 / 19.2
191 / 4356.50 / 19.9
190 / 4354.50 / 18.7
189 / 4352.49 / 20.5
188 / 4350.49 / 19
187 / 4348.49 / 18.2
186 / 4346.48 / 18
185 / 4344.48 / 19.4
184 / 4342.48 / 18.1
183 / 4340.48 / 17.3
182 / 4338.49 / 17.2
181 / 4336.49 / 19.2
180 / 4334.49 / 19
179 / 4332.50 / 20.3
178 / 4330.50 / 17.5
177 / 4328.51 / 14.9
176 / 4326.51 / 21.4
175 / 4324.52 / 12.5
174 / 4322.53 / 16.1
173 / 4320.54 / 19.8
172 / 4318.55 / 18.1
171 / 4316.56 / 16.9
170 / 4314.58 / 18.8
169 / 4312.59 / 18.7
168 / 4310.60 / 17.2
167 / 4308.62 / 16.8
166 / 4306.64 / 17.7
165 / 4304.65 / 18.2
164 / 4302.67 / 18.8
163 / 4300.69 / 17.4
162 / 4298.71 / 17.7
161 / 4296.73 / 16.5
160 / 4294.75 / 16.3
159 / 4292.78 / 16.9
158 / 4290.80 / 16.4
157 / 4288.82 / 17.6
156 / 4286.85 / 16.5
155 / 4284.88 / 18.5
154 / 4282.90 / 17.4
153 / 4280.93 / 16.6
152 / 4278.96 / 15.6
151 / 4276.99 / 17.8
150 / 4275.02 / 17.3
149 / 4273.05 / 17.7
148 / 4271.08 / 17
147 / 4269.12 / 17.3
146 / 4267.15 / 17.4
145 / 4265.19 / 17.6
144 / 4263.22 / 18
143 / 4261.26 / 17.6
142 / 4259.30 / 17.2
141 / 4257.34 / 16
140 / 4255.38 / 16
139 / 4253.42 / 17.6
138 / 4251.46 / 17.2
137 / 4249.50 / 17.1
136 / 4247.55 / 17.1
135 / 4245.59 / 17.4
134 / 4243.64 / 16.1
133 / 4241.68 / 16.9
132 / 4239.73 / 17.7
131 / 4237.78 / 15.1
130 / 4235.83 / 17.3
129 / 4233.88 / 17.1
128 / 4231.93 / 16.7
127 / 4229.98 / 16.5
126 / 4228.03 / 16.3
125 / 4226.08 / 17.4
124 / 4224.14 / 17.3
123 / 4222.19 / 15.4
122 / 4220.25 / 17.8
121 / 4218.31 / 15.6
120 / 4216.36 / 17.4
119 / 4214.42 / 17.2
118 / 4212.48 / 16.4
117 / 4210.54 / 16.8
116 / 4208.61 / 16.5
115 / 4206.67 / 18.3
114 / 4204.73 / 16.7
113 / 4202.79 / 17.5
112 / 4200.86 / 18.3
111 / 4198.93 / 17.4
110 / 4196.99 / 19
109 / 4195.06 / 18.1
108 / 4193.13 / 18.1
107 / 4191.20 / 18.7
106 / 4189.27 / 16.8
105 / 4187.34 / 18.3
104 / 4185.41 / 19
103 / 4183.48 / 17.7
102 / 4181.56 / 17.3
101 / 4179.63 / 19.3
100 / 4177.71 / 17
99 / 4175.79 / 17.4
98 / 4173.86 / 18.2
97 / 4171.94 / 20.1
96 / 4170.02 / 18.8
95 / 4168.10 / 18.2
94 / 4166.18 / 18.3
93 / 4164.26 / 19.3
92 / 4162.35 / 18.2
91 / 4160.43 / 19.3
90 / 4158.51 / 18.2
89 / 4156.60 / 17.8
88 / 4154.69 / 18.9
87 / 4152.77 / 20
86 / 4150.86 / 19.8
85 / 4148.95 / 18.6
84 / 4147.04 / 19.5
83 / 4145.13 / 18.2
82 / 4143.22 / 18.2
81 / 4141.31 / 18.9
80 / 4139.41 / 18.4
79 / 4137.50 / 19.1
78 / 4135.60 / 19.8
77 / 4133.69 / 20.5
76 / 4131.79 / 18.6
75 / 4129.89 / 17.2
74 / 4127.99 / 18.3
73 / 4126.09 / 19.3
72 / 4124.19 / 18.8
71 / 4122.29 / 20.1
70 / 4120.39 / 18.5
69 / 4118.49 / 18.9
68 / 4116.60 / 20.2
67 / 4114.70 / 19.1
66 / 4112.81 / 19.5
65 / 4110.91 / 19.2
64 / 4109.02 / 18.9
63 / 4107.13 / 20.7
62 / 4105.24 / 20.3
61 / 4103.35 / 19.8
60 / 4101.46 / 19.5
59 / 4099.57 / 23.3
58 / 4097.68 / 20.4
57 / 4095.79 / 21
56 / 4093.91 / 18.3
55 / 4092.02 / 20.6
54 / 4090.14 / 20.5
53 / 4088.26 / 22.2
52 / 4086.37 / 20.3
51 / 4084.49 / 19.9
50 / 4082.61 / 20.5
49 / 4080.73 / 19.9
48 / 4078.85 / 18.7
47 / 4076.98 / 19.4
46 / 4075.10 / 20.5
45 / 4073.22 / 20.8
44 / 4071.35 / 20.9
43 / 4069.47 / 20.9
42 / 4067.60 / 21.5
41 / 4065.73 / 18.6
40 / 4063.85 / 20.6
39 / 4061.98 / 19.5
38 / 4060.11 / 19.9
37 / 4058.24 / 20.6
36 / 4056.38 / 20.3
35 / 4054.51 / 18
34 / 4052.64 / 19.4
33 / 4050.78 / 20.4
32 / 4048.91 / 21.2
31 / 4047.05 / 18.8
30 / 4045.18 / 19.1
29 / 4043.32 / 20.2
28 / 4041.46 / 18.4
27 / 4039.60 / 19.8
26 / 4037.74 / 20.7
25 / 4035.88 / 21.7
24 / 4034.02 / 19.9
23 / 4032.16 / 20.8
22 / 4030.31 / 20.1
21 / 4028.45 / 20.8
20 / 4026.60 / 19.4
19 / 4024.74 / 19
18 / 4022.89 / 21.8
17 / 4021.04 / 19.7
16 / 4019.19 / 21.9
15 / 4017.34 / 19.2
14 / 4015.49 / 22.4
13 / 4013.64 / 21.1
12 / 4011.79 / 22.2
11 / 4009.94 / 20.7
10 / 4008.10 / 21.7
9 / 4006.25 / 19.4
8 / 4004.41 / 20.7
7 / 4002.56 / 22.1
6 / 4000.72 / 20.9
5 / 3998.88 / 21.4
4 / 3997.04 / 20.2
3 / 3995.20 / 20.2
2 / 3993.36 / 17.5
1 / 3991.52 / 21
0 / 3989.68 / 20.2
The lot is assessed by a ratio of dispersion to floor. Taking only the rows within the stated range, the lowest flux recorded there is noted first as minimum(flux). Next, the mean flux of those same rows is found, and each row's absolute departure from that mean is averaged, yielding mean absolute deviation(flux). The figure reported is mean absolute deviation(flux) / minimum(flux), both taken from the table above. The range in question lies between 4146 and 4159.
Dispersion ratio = 0.0383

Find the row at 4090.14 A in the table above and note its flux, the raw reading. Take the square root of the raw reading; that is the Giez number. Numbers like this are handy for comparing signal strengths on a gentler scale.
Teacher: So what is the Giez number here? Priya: 4.53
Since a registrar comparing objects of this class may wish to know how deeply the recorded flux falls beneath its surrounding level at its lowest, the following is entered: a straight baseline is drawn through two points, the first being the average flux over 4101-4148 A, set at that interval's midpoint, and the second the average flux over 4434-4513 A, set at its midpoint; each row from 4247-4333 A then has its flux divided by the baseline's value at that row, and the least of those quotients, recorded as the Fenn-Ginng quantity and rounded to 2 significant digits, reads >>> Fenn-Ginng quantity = 0.59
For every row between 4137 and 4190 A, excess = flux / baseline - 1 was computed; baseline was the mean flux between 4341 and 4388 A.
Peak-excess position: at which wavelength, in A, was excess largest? 4171.94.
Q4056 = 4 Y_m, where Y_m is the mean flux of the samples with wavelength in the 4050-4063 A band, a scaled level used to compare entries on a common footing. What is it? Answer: 79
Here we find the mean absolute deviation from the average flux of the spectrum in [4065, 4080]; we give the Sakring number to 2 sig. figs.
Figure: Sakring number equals 0.95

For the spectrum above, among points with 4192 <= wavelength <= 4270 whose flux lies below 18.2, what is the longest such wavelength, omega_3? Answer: 4269.12 A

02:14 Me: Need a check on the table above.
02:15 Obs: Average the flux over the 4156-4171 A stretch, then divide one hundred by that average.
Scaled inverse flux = 5.4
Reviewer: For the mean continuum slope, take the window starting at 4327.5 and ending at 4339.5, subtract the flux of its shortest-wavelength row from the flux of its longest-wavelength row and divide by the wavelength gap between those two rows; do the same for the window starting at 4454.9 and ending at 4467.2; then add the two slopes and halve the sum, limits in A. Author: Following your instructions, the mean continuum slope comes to -0.12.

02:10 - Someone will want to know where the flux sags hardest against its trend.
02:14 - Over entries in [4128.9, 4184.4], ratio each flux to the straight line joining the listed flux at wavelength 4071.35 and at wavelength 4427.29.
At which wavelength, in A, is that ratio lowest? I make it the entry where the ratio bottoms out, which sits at 4177.71 A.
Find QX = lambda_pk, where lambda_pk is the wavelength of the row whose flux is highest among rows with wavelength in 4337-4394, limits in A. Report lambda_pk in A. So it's 4352.49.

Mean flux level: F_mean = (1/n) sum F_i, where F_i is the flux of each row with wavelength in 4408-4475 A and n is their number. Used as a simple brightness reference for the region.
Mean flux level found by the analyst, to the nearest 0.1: 24.2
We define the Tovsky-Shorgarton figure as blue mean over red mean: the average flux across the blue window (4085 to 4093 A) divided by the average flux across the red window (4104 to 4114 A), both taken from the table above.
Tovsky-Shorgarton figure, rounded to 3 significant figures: 1.06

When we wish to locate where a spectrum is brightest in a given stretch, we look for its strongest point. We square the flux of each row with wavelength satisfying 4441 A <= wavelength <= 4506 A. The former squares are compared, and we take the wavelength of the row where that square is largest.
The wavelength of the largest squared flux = 4451.83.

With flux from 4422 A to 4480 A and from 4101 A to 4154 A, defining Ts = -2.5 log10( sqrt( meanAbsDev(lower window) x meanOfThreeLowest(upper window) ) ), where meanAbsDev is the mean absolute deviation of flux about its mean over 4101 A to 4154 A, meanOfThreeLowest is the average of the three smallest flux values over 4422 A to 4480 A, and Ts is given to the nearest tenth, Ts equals -1.4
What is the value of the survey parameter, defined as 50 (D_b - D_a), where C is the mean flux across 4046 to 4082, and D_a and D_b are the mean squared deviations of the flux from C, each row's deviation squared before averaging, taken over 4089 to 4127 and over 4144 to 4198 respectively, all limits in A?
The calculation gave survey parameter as 85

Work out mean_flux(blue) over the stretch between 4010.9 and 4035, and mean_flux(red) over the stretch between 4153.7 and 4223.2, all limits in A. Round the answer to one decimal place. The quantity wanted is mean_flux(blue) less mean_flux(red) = 2.8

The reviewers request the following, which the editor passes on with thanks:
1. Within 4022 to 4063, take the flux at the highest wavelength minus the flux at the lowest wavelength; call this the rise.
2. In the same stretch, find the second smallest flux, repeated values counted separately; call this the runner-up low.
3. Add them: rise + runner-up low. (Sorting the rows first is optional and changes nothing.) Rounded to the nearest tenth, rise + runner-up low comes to 16.1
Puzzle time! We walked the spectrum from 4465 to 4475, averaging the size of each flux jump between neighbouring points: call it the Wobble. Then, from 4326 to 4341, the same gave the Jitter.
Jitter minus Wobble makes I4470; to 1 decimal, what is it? 1.3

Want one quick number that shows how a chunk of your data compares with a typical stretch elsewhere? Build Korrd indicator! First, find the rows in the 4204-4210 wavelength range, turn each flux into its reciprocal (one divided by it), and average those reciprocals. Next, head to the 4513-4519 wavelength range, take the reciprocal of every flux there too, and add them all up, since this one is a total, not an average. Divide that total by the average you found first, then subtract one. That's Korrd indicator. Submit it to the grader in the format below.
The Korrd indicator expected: 1.96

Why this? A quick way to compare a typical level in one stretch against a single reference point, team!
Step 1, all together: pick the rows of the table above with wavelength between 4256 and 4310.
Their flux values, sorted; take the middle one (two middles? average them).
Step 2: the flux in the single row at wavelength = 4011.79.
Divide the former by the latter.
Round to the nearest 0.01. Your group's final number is 0.78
